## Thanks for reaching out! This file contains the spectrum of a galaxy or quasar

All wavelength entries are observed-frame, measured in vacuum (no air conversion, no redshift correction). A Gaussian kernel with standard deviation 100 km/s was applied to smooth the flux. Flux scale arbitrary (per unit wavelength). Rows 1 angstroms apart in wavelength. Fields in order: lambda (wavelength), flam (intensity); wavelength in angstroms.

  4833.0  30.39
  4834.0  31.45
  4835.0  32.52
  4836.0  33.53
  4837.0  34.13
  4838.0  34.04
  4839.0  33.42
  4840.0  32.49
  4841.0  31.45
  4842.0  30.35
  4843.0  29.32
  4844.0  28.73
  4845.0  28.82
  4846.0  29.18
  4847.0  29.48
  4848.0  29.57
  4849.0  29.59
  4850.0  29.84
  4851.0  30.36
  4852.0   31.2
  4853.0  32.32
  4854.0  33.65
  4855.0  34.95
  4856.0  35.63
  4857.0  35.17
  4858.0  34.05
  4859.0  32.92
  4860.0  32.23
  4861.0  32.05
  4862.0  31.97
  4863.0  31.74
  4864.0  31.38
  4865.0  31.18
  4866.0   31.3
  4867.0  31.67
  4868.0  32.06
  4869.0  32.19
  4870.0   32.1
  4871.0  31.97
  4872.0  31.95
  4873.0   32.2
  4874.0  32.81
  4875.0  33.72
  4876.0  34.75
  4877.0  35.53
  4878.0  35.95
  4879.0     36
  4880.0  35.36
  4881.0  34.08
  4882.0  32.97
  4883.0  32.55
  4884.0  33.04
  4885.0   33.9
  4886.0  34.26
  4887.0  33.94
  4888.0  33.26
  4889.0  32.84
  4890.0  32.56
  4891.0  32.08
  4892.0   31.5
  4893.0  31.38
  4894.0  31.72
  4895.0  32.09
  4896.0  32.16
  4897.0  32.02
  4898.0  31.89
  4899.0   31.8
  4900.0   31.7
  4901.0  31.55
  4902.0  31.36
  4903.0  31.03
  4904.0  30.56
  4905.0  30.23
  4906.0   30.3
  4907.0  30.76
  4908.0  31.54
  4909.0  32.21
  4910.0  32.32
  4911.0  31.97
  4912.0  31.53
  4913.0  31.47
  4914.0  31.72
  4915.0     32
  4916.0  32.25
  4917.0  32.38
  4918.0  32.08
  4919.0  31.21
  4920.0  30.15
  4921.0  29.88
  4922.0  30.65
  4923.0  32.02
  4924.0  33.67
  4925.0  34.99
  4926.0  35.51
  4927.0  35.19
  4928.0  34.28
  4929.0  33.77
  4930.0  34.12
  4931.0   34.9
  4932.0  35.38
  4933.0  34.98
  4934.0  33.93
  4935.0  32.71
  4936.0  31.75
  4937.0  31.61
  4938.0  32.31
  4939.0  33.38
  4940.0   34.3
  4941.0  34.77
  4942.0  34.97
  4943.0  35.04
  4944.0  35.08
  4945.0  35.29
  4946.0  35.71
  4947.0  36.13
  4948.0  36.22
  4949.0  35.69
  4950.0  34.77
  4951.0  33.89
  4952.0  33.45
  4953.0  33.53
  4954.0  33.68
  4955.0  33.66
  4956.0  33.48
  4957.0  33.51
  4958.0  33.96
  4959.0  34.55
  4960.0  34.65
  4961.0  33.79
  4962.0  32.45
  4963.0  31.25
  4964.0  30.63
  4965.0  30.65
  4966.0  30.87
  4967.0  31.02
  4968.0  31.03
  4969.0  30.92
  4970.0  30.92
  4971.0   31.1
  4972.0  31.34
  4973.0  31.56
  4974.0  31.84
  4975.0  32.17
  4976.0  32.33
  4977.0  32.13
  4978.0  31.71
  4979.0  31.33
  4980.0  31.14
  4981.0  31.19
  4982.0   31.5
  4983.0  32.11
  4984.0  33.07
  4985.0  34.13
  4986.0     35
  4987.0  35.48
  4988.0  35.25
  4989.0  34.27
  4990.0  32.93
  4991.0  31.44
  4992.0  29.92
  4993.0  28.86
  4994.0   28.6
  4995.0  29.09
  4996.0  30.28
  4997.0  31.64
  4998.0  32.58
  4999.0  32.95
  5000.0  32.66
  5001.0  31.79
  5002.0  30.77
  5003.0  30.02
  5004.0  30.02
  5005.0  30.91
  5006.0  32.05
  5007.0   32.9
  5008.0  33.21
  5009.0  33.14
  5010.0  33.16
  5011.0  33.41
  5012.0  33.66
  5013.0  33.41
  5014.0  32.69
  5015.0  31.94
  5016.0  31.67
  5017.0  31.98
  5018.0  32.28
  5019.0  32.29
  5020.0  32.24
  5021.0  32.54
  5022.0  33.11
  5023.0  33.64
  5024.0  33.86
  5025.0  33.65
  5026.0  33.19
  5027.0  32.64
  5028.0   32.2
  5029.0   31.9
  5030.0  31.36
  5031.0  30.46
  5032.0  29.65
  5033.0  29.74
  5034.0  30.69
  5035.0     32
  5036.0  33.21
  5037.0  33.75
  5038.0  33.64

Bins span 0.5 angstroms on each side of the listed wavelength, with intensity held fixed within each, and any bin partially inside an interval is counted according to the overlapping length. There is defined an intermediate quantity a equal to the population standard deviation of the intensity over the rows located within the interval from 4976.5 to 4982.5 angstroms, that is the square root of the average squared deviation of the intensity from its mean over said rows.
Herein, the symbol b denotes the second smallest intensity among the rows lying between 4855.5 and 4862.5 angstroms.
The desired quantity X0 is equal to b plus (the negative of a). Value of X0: 31.7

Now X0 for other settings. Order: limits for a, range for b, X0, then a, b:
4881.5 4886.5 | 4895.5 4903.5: 30.7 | 0.63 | 31.36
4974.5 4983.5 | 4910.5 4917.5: 31.1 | 0.44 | 31.53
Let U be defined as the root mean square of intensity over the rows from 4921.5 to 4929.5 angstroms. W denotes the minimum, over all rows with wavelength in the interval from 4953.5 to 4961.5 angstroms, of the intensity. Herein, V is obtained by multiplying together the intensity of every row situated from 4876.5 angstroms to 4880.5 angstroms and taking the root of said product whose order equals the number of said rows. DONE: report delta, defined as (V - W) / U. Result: 0.07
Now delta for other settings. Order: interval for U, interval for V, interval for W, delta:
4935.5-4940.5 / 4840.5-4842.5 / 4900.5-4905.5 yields 0.02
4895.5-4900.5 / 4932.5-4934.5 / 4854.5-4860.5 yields 0.07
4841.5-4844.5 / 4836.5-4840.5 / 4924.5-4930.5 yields -0.01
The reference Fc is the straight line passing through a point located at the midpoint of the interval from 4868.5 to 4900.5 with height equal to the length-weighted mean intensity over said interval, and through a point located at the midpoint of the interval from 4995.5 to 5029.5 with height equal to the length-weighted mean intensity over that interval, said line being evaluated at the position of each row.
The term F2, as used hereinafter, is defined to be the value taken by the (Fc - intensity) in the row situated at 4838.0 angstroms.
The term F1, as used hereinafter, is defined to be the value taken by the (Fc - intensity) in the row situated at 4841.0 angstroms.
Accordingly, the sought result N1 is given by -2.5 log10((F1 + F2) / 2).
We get 0.8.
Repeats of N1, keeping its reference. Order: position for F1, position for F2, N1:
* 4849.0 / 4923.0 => -0.9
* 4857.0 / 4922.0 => 2.8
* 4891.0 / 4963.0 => -0.1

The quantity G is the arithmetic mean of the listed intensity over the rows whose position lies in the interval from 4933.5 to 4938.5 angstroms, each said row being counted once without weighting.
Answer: 32.5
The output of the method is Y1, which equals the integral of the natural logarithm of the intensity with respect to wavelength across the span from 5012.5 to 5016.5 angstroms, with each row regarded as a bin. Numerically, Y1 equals 13.9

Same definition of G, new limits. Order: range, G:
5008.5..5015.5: 33.1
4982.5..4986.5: 33.6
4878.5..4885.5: 34.0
